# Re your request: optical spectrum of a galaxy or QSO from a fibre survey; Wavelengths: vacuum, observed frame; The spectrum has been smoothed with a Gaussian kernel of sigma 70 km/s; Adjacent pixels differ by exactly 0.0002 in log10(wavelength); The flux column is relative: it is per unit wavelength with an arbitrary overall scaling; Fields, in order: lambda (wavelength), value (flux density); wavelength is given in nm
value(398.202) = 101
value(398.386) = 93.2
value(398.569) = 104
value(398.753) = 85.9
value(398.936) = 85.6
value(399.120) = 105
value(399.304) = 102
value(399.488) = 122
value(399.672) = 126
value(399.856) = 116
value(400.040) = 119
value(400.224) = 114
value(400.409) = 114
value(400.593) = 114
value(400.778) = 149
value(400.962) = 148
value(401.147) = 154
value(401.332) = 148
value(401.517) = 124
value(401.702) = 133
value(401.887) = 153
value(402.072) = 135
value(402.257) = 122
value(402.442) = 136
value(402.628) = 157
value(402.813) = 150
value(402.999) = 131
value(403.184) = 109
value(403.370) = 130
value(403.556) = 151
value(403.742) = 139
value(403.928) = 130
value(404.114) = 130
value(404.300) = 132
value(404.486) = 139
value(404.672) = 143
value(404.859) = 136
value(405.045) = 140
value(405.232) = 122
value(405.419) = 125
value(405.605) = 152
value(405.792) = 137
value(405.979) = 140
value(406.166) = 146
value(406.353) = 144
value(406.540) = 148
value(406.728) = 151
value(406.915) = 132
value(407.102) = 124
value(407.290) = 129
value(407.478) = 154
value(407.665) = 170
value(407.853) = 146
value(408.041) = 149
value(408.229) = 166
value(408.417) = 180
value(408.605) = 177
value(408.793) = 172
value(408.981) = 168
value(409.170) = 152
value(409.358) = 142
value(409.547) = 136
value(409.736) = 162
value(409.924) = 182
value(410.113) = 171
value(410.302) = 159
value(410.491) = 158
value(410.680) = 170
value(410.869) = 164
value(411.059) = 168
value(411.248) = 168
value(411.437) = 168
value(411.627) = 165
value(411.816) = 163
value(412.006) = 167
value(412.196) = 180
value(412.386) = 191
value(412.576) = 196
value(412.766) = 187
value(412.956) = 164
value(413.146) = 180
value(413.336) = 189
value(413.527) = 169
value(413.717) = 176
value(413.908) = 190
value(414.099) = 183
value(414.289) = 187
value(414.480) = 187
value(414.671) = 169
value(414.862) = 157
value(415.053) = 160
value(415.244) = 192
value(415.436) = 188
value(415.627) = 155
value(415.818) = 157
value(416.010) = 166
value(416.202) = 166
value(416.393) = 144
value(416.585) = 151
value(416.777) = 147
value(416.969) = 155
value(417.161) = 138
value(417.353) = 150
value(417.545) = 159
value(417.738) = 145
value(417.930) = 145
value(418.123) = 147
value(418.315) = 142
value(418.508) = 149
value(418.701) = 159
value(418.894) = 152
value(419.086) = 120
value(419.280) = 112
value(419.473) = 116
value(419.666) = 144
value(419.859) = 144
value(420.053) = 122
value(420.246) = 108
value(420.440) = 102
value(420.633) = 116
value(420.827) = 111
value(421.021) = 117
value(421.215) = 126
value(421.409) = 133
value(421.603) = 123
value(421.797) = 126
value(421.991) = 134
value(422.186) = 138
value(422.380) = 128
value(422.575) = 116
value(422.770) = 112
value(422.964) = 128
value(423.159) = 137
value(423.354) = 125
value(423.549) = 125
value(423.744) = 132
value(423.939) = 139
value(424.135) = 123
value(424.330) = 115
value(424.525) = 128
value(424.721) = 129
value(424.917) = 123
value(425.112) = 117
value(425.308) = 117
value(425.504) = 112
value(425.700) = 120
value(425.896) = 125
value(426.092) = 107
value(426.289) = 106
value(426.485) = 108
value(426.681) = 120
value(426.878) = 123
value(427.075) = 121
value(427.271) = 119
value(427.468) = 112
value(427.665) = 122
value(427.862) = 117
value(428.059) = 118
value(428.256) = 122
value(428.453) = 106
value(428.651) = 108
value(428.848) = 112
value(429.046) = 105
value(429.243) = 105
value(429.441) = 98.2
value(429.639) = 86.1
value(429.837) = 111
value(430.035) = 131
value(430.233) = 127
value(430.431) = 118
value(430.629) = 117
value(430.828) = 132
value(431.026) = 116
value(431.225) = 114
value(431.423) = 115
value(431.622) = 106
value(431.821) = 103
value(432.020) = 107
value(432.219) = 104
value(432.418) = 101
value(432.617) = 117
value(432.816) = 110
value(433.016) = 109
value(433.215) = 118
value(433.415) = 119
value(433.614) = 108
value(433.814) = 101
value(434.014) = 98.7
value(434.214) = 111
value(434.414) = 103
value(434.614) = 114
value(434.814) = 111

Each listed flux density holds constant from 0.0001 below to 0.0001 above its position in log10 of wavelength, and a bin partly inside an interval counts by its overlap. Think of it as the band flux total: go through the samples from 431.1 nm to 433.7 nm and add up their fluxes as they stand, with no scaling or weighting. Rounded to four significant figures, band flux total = 1431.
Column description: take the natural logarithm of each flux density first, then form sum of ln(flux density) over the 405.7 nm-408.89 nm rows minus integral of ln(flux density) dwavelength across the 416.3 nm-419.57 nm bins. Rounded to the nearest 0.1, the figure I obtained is 69.0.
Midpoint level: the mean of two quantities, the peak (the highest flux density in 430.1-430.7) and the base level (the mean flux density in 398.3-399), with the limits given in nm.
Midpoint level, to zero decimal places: 110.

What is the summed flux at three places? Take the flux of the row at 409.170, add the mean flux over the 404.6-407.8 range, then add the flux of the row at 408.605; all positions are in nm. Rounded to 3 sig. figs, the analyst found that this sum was 470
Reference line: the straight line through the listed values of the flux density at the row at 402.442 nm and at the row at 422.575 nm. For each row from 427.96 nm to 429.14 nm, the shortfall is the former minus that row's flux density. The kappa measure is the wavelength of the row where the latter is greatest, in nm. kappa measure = 429.046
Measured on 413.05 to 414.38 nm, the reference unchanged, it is 413.527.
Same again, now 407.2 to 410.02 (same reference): 407.290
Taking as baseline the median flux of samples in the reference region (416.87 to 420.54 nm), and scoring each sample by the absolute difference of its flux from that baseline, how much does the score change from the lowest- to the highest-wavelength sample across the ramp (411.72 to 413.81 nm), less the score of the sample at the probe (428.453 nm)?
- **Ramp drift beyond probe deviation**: -25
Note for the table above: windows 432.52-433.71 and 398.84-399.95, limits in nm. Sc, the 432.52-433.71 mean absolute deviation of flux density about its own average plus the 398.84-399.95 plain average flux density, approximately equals 114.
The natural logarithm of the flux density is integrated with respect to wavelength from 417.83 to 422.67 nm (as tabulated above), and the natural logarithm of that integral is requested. 3.2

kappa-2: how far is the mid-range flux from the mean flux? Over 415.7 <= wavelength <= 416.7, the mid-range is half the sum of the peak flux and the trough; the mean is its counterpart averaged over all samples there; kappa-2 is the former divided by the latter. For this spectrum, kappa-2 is 0.99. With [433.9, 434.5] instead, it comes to 1.01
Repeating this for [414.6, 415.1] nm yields 1.01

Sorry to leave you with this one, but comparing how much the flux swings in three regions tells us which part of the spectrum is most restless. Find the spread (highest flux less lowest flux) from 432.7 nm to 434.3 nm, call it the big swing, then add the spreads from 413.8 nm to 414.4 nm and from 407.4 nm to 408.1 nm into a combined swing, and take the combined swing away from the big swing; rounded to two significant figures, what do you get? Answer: -11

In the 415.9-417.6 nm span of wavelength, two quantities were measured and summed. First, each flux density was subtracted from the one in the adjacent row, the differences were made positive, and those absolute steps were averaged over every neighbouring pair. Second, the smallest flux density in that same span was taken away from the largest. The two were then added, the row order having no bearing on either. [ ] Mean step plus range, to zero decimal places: 38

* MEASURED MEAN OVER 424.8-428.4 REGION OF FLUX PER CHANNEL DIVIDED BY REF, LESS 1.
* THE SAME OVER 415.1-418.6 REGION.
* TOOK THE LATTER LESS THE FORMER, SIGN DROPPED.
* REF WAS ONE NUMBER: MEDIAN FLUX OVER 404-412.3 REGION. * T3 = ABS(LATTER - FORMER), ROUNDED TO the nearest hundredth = 0.25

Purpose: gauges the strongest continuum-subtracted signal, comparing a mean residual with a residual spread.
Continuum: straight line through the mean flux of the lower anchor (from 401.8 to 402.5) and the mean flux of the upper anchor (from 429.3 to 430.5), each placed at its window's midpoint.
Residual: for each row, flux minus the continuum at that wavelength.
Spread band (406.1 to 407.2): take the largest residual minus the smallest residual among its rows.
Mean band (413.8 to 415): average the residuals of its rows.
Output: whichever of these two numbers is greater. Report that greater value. 53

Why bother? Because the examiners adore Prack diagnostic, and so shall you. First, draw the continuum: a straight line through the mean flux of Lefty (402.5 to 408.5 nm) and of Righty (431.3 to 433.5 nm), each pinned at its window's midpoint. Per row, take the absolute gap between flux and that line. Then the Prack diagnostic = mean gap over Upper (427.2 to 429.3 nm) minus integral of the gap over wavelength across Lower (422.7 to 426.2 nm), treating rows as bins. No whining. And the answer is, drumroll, -20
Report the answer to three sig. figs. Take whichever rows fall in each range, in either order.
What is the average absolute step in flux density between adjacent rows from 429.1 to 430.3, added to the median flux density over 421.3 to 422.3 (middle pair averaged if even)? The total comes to 147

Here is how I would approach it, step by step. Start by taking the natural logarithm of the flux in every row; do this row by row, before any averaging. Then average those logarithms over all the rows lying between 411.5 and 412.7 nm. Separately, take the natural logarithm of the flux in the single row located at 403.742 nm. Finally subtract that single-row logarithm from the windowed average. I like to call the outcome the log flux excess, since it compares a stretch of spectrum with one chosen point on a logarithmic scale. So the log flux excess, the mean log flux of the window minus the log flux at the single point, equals 0.24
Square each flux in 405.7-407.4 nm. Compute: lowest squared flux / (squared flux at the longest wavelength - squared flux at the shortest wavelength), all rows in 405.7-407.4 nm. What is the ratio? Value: -7.2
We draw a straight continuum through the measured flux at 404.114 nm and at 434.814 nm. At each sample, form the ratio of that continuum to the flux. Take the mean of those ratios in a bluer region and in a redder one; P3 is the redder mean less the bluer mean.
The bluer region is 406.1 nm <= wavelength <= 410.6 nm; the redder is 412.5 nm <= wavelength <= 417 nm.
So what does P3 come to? -0.11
